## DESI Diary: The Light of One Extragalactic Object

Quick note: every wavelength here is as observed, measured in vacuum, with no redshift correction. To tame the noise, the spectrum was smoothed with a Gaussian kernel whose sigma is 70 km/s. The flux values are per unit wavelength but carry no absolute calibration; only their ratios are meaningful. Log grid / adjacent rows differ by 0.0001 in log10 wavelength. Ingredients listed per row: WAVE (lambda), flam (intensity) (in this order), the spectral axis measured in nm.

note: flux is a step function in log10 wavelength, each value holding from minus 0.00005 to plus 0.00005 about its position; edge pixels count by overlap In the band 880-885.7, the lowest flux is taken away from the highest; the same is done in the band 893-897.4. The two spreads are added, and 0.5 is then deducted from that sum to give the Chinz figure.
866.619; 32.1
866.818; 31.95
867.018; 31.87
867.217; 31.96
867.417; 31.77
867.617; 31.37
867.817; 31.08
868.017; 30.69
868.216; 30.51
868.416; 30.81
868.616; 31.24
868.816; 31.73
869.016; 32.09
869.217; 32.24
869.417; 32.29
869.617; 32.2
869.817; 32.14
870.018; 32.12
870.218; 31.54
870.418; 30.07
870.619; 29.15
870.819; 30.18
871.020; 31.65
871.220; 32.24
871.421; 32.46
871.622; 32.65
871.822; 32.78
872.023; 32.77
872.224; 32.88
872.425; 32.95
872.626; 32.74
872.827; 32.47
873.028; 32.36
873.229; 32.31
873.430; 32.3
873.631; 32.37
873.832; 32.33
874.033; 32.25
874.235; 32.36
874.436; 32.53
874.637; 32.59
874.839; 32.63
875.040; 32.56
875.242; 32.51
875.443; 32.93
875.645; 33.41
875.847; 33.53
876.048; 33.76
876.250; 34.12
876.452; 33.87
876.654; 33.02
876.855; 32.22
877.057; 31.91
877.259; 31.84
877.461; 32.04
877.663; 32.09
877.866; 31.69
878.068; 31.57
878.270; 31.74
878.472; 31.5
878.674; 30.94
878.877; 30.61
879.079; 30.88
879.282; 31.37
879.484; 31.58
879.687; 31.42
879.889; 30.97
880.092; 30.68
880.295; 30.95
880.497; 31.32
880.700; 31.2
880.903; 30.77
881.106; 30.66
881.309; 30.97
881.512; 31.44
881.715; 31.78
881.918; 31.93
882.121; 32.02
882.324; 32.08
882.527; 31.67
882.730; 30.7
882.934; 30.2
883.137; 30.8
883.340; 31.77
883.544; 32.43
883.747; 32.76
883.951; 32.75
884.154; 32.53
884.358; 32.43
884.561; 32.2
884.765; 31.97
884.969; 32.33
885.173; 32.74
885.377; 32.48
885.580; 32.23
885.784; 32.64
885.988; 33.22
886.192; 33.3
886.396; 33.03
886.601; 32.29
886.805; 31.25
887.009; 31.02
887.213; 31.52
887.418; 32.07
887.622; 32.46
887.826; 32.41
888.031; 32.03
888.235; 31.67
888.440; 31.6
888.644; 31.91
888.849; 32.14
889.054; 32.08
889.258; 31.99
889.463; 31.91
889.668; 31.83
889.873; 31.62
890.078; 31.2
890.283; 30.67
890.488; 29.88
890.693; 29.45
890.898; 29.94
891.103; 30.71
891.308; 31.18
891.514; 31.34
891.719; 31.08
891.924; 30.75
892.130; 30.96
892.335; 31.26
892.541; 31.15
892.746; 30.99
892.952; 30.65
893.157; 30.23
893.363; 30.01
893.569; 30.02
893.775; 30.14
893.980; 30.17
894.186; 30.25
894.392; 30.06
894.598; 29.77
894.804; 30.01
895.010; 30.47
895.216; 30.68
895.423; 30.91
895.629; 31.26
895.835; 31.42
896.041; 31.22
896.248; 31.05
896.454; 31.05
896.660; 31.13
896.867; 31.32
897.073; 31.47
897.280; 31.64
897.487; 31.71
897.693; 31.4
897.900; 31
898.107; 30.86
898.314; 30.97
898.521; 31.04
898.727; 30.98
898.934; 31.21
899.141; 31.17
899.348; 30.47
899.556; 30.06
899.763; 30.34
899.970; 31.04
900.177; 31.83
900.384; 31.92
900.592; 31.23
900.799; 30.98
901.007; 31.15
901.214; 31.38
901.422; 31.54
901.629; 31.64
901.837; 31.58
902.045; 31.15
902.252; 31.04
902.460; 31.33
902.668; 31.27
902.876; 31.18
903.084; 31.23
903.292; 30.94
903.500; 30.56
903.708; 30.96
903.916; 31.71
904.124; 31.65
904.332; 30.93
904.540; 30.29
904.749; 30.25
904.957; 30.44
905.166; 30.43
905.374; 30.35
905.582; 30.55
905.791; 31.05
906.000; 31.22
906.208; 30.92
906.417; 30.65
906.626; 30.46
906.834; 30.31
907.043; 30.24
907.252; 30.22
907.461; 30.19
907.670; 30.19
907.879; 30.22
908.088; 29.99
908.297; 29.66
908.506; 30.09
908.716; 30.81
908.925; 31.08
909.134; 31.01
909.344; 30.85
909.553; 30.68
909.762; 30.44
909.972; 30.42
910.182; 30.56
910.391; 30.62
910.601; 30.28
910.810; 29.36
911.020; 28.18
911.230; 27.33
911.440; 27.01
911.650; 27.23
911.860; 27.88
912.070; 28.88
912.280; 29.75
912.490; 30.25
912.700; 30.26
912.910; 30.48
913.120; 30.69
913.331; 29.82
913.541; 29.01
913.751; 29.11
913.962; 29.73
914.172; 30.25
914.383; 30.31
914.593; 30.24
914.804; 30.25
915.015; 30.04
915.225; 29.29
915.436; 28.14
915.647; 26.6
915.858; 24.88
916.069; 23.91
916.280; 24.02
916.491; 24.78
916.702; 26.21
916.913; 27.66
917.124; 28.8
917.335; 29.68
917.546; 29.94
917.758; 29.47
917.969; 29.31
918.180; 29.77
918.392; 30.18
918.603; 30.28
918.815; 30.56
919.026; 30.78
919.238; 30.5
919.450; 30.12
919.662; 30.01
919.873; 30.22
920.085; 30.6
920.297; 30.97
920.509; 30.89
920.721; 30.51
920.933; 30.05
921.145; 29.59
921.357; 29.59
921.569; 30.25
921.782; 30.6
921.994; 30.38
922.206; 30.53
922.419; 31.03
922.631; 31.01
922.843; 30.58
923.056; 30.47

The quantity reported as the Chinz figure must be 3.9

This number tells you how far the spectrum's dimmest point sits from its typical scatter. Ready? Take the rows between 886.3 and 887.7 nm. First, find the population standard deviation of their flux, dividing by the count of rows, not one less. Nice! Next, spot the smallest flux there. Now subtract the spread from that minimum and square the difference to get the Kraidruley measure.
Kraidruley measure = 921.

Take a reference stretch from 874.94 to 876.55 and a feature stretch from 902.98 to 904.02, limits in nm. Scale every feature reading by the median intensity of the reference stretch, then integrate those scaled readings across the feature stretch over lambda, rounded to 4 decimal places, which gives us 0.9659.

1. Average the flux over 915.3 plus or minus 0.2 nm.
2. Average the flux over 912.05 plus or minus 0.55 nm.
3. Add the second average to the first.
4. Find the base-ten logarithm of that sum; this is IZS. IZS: 1.760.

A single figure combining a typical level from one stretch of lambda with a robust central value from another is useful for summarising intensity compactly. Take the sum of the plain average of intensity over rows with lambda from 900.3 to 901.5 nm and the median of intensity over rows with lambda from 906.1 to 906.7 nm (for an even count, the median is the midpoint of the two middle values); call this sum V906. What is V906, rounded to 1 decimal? 62.0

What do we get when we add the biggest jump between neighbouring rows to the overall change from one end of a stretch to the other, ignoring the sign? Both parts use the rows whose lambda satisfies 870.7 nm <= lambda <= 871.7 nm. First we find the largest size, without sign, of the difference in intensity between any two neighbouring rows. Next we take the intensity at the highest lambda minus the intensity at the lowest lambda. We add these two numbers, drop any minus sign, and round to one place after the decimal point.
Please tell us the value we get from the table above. 3.9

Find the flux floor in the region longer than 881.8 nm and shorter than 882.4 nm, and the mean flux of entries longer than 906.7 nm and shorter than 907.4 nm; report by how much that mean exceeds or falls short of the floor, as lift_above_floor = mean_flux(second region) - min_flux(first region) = -1.7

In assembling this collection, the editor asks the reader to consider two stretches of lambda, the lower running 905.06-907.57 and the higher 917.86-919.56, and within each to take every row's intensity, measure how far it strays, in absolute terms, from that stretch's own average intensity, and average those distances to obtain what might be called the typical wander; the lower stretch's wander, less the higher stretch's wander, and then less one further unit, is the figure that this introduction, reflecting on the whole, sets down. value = -1.1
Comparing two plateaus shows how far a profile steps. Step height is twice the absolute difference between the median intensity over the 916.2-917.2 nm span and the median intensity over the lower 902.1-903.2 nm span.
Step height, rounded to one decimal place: 10.0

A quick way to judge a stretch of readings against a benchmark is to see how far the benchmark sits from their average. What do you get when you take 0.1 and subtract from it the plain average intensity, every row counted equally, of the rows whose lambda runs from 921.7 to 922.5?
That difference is -30.5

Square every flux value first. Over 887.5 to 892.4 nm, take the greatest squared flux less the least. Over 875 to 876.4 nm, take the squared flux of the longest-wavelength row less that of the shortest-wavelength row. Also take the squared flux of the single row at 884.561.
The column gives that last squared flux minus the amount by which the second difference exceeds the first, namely 1119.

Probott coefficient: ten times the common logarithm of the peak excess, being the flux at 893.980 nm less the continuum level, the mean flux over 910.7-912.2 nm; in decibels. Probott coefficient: 3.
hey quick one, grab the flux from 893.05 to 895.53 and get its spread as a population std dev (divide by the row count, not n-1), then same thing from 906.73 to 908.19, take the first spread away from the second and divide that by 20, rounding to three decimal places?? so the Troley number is -0.011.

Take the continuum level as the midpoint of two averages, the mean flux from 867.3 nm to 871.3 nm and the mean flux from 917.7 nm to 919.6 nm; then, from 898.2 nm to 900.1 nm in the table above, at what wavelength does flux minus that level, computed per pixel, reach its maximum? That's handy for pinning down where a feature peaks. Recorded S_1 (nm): 898.934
